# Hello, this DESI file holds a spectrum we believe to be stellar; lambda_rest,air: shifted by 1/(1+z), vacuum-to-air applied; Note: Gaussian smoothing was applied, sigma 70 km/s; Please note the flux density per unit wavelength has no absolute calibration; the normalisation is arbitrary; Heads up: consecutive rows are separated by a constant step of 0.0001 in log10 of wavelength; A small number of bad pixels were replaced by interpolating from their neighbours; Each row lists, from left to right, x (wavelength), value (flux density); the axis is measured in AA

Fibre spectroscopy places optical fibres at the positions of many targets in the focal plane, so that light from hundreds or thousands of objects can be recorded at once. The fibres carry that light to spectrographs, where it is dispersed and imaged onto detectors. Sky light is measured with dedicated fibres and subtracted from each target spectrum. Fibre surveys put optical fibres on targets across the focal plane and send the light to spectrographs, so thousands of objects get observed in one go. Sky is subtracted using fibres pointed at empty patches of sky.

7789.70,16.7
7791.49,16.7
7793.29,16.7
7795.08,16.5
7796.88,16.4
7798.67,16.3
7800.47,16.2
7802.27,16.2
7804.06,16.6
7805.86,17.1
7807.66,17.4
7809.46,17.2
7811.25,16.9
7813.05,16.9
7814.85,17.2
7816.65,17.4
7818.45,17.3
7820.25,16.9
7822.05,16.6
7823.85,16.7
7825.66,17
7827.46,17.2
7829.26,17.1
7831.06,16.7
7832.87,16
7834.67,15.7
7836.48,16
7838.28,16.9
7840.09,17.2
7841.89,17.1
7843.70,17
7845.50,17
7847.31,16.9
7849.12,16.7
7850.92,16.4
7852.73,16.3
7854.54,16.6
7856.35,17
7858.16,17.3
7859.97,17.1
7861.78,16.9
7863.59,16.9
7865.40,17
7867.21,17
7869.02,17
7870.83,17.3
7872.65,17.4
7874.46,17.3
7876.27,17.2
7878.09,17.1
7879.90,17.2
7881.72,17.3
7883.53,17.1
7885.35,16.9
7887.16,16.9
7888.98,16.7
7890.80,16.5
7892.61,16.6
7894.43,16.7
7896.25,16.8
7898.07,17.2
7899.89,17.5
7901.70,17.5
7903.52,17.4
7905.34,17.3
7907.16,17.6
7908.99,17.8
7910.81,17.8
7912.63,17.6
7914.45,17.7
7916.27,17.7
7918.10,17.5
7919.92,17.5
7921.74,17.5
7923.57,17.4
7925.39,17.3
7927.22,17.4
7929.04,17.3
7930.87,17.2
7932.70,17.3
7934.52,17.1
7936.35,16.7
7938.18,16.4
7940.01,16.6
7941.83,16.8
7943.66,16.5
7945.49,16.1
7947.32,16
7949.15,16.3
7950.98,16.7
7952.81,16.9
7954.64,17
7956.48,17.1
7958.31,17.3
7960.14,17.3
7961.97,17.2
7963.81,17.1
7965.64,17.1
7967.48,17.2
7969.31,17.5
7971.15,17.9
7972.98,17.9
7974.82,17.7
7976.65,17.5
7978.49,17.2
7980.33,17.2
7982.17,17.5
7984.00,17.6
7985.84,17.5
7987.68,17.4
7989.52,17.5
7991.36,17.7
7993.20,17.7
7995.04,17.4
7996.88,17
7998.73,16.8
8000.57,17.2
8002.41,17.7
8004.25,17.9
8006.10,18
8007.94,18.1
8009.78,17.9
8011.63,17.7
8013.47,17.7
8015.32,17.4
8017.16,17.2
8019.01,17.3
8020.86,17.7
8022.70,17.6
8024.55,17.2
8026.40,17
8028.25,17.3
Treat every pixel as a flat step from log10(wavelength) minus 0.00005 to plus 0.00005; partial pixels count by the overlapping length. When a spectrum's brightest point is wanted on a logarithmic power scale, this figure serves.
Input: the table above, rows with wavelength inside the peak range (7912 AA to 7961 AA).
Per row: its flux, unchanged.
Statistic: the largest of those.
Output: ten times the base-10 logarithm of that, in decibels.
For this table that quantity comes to 12.5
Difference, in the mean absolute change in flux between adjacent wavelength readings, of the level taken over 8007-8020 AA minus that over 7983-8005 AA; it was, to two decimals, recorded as -0.06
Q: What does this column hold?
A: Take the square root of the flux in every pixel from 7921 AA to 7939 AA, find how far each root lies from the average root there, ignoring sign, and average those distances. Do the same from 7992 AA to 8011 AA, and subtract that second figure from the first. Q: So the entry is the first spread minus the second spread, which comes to -0.014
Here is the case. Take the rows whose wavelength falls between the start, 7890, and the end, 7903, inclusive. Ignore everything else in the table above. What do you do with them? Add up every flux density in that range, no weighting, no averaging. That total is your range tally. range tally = 119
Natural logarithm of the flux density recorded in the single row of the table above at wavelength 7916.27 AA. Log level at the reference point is 2.87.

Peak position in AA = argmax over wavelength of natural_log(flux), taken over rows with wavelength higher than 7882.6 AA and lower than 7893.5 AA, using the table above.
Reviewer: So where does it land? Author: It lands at 7883.53 AA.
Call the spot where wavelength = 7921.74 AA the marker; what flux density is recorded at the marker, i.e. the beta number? 17.5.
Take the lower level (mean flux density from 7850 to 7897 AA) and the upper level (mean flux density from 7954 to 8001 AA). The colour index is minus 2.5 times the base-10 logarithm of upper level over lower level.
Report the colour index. -0.027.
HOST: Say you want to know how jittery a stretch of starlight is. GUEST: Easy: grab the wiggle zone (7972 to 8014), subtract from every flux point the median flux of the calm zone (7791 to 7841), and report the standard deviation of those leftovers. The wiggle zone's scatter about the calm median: 0.32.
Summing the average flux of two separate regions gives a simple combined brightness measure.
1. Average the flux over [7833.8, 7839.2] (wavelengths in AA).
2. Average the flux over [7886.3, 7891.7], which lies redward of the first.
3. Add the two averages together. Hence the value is 32.9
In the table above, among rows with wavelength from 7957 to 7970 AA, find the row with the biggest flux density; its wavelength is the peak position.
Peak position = 7969.31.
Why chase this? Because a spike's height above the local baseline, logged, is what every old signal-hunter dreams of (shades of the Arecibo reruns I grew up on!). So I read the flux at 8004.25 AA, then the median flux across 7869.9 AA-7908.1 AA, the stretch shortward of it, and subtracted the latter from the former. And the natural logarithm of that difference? -0.4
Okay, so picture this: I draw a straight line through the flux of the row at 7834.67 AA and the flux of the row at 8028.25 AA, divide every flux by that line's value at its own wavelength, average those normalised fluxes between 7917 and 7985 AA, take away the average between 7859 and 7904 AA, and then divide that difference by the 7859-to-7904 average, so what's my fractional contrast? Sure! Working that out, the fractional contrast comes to -0.030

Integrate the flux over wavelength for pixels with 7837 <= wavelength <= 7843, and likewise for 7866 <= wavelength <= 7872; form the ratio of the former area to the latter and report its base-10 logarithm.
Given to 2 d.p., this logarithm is 0.00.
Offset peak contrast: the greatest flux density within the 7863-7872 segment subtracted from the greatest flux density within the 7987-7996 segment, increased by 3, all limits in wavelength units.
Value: 3.40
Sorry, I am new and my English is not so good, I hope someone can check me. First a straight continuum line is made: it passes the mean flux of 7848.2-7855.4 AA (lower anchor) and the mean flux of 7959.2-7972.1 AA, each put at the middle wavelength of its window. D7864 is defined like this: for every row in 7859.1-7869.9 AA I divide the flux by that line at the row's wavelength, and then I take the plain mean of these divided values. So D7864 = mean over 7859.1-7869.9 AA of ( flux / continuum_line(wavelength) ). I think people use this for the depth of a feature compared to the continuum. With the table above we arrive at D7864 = 1.02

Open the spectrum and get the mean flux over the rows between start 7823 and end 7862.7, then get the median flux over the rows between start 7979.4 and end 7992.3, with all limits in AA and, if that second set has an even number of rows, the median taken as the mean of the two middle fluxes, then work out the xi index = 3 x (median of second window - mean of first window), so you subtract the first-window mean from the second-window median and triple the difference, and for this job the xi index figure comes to 2.2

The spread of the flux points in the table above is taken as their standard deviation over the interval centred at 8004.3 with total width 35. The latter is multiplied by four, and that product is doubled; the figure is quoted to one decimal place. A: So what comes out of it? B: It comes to 2.7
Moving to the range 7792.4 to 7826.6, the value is 3.1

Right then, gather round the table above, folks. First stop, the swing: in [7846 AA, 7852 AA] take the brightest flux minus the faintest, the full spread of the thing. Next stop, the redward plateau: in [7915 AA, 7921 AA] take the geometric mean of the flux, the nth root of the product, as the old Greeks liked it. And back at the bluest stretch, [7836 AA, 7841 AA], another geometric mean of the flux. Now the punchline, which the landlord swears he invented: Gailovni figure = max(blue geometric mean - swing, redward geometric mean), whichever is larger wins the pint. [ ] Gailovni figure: 17.6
